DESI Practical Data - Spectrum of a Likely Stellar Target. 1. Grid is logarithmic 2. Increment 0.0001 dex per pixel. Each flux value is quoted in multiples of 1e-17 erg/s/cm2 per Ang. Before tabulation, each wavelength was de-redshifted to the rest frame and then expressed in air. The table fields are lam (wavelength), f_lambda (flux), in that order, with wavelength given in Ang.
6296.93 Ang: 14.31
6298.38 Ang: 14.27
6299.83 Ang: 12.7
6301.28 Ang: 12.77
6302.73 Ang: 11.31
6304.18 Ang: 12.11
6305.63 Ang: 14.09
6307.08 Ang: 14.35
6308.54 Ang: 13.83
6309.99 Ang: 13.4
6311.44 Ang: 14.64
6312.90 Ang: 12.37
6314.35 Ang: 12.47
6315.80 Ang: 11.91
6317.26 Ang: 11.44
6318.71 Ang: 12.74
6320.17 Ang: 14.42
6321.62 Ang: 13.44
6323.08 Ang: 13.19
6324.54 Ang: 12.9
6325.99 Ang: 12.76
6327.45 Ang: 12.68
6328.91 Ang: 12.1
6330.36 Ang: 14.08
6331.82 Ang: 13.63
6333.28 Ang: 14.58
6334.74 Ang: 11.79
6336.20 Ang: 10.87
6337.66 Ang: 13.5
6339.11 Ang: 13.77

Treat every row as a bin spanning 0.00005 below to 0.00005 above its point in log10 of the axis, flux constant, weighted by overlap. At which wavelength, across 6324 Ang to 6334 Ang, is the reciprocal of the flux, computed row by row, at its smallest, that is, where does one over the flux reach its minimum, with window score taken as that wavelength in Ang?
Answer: 6333.28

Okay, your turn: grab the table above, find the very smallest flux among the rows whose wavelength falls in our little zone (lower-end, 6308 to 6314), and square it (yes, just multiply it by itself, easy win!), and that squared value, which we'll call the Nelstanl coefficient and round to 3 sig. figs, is 153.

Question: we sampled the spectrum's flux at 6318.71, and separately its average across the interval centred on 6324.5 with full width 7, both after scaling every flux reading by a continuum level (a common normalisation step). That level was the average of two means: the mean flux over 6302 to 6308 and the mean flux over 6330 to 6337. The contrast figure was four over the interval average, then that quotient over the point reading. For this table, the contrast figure 4.1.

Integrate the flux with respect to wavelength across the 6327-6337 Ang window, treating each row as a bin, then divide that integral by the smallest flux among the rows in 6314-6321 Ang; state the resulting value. 11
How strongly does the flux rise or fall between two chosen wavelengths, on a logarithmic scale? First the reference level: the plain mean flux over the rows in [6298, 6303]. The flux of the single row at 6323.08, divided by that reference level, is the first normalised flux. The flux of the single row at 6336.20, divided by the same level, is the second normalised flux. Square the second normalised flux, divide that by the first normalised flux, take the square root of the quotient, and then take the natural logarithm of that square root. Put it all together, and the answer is -0.18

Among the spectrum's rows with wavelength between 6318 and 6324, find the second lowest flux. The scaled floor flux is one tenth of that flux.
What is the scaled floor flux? 1.32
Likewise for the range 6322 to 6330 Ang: 1.27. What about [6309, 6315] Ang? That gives 1.25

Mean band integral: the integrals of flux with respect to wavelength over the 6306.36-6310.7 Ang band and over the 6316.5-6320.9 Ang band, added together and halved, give 58.3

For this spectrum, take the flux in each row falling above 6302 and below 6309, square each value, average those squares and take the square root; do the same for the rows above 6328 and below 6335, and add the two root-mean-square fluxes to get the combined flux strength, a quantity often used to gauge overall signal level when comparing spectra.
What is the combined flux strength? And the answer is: 26.5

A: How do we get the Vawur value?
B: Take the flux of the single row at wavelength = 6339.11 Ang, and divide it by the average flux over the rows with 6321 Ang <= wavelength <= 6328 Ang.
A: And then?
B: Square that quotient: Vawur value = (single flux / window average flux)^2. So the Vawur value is 1.12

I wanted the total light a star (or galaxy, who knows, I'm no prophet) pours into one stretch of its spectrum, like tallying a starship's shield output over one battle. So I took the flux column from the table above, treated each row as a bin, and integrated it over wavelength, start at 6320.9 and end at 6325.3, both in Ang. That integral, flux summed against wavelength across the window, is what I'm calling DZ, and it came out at 58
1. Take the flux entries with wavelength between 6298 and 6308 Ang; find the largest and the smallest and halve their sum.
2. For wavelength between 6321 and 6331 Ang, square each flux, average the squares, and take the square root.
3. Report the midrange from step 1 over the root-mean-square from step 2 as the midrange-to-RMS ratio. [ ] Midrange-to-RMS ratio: 0.984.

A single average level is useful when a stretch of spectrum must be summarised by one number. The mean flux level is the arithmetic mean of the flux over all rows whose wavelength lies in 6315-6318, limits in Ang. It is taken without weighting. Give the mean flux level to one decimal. 11.7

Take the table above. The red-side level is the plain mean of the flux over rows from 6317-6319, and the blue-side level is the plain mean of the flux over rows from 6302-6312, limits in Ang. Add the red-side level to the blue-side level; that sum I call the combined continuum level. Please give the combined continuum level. 25.5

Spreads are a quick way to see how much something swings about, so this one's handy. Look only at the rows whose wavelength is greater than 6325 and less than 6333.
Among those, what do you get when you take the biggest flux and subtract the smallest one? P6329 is 2.0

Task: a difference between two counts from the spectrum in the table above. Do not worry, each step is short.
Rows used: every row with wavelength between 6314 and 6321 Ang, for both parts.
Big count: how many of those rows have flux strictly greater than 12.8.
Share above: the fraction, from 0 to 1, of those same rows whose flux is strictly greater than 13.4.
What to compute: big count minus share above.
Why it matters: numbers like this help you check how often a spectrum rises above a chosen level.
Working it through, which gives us 0.8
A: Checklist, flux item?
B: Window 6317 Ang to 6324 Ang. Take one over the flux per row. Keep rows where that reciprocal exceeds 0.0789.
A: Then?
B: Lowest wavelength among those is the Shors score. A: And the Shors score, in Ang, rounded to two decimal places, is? 6317.26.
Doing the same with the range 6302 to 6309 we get 6302.73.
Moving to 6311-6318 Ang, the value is 6312.90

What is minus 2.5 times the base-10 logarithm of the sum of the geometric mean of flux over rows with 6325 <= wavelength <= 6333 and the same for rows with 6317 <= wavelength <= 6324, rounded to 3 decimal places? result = -3.539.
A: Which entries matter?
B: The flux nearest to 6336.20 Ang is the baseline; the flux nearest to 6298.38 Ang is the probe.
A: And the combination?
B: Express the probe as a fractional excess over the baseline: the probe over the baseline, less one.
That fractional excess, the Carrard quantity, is 0.31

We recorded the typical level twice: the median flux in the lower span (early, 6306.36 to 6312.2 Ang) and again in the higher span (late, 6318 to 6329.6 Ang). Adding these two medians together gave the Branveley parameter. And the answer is 26.9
